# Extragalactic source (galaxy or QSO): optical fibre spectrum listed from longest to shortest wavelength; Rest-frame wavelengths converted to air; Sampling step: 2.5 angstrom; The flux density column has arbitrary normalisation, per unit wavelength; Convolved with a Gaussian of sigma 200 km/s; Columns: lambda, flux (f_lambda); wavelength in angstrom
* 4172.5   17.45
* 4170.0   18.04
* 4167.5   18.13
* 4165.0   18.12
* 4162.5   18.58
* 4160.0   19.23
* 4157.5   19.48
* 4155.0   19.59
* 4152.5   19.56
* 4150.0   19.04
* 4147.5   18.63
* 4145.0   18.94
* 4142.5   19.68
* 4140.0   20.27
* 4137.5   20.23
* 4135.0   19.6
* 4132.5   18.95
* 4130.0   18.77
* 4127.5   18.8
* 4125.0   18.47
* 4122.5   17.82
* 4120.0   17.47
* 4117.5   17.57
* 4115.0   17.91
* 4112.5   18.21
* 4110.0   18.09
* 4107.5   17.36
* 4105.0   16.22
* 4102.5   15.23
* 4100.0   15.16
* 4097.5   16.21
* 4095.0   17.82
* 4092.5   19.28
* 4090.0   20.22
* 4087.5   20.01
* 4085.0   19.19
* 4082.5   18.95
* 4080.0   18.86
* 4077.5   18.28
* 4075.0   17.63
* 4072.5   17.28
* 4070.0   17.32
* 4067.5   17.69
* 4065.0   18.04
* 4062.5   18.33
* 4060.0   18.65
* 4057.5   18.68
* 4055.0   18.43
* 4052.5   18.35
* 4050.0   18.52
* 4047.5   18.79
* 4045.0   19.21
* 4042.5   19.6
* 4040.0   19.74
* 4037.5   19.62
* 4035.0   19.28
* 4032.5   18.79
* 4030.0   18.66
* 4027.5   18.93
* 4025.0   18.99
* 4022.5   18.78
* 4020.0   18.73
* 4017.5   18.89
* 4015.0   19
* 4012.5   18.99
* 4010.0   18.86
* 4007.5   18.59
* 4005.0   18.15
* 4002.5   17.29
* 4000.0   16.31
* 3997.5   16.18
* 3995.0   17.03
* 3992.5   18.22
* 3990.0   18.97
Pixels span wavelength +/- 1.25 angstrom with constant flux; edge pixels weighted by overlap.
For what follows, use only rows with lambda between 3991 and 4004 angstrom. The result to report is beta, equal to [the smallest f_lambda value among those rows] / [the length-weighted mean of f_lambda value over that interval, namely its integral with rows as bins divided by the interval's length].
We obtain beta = 0.948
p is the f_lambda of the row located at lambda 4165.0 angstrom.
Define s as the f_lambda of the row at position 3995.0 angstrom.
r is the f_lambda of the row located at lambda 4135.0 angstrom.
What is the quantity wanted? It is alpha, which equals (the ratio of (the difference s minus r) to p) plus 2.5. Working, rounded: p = 18.12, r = 19.6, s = 17.03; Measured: 2.36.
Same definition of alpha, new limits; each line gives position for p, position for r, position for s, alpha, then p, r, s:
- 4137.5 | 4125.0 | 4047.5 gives 2.52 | 20.23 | 18.47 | 18.79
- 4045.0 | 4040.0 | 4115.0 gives 2.40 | 19.21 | 19.74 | 17.91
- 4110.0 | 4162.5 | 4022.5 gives 2.51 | 18.09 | 18.58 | 18.78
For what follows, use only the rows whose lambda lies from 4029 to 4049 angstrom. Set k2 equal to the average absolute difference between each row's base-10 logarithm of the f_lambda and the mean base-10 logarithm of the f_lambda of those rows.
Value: 0.008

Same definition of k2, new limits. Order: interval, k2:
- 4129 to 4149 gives 0.013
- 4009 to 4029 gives 0.002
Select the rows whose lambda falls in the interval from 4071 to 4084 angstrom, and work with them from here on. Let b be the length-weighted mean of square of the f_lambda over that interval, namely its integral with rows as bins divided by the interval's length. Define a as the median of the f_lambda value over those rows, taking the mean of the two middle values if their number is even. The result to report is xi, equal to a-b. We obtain -313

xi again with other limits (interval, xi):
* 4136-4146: -372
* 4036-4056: -344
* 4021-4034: -336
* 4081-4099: -335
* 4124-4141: -354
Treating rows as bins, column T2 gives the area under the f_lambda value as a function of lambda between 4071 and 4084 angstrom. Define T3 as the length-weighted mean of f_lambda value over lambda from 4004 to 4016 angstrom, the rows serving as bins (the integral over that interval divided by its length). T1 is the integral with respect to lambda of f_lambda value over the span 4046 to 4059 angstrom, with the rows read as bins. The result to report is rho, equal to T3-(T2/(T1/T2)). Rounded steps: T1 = 241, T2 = 237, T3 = 18.7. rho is -213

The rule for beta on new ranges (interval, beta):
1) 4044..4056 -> 0.984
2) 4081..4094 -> 0.973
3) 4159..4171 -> 0.980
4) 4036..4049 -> 0.970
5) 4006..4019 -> 0.986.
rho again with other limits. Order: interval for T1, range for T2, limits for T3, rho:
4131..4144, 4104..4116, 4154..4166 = -155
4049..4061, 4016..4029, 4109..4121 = -253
